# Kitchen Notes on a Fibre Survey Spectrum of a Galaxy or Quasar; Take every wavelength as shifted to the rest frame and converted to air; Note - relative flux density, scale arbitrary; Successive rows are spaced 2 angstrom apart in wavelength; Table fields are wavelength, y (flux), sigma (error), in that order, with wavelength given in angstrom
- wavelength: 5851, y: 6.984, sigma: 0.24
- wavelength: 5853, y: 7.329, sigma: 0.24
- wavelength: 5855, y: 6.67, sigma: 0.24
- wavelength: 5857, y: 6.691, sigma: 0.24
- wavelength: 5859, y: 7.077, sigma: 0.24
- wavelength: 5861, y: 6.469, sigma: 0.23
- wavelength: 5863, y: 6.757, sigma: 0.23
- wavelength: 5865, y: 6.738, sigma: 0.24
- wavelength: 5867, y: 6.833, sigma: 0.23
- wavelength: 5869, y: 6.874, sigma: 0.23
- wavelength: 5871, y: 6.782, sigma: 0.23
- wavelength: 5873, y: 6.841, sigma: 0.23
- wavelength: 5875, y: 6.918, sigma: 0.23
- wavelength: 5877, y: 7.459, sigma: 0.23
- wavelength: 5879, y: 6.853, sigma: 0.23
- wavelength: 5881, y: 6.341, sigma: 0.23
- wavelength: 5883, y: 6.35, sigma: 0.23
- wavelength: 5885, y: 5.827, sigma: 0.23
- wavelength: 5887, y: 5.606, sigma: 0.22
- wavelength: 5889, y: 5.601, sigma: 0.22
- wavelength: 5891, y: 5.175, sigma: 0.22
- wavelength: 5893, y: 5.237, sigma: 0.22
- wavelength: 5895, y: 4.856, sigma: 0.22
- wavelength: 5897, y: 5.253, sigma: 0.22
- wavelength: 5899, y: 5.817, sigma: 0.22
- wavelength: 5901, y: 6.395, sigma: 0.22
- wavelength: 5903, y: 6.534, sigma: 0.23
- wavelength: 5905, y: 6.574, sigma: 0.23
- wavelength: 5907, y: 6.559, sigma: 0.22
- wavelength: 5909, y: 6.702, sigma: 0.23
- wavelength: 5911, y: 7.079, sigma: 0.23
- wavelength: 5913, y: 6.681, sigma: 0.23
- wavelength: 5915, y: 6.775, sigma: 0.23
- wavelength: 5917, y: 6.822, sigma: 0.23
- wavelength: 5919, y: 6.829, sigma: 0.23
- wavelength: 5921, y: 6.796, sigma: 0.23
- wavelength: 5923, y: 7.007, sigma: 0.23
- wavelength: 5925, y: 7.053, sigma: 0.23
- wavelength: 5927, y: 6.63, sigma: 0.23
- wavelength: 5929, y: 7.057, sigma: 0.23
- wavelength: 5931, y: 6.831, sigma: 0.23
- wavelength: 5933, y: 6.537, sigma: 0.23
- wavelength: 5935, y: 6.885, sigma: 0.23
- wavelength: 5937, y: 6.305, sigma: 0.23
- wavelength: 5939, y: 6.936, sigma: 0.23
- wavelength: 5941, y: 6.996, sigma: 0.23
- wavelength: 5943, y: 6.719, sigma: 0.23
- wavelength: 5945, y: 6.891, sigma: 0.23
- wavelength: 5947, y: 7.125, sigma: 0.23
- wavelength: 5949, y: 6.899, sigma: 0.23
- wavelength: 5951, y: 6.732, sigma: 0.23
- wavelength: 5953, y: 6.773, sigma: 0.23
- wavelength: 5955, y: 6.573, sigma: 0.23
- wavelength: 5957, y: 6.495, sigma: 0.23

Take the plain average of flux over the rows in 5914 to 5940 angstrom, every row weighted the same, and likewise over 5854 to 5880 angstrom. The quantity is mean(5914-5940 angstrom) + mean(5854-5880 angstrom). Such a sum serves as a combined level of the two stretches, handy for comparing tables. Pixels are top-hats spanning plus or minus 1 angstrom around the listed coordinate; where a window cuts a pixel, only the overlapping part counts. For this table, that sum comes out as 13.6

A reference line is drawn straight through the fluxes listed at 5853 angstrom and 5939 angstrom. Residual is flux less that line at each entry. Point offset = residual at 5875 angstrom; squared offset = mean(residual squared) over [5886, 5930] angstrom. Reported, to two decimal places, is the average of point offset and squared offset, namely 0.41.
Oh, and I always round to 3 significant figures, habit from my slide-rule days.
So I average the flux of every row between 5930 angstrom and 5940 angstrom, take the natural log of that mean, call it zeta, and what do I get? 1.90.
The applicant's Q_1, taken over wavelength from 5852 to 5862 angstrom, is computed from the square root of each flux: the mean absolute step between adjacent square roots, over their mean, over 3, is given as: 0.010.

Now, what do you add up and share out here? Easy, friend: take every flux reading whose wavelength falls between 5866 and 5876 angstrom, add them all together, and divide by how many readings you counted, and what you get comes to 6.85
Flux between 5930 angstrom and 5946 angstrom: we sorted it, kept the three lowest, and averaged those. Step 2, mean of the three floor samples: 6.52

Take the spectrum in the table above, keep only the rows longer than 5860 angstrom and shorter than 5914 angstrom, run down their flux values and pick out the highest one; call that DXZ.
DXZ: 7.459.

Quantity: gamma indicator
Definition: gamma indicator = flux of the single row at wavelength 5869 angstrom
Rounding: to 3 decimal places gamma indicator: 6.874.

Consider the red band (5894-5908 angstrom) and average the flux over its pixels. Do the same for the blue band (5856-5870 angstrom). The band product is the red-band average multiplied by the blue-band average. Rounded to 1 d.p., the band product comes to 40.7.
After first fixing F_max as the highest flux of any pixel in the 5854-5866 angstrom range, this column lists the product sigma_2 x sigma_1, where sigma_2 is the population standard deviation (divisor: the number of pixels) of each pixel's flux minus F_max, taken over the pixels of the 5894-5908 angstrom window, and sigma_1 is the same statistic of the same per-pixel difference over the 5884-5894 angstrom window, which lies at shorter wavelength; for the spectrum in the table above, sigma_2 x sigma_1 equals 0.16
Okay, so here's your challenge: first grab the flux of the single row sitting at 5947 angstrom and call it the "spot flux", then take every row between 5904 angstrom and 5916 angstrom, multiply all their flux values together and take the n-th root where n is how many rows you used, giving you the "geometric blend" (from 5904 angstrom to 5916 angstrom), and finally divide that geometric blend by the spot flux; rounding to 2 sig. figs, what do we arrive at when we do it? 0.94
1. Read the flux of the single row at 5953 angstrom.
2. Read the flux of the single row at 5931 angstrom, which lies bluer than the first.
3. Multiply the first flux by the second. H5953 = 46.3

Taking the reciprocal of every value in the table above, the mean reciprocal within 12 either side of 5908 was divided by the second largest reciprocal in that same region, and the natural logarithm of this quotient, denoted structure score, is -0.11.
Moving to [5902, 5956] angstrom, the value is -0.04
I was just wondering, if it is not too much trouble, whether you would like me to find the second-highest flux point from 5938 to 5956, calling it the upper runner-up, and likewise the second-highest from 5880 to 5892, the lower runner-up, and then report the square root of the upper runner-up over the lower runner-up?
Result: 1.05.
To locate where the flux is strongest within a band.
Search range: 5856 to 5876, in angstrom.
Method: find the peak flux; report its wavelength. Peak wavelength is 5859 angstrom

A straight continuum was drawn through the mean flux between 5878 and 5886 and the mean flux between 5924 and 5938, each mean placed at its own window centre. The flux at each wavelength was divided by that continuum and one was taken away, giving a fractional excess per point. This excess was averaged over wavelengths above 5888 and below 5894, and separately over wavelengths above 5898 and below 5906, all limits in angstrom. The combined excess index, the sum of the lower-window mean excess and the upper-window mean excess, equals -0.20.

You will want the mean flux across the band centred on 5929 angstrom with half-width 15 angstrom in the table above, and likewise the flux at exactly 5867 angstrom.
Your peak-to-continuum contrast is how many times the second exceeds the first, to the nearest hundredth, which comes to 1.00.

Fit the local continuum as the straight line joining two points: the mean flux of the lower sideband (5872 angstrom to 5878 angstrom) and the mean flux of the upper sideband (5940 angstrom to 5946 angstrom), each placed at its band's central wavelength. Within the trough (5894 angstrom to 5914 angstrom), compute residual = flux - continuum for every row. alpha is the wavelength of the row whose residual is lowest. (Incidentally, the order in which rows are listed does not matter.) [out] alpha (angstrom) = 5895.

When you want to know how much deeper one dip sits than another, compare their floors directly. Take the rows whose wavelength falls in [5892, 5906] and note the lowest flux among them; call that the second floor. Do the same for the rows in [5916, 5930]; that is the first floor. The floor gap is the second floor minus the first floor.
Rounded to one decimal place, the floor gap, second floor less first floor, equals -1.8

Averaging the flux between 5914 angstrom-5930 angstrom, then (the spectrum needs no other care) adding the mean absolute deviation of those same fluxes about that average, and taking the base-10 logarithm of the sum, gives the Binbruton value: 0.845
